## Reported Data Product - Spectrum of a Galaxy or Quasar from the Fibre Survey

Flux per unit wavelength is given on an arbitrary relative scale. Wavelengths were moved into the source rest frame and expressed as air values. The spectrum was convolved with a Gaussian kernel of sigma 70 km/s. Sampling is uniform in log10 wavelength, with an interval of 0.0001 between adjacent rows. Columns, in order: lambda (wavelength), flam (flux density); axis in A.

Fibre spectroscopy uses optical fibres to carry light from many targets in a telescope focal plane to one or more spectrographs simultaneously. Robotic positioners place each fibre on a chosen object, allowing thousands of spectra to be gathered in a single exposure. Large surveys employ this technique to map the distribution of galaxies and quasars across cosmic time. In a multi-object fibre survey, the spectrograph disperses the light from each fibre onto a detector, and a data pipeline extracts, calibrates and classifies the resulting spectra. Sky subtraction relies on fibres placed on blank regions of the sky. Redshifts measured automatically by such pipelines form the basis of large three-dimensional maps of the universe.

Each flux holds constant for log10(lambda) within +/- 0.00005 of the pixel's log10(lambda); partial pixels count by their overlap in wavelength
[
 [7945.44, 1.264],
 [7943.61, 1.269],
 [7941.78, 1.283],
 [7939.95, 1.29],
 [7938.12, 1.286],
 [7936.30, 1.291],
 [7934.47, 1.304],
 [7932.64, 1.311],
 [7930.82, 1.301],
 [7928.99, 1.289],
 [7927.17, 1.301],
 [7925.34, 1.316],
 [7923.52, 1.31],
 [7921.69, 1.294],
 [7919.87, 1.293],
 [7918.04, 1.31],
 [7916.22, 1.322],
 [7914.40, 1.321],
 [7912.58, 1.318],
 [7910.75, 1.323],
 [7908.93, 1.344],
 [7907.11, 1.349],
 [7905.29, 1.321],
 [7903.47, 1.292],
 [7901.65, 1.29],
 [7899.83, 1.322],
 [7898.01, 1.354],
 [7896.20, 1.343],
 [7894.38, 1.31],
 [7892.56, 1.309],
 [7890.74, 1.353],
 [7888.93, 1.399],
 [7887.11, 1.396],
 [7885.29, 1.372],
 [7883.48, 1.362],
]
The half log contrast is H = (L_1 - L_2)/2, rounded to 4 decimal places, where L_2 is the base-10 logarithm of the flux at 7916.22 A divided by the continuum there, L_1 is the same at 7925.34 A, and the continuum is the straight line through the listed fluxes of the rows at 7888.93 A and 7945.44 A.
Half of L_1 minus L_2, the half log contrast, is 0.0026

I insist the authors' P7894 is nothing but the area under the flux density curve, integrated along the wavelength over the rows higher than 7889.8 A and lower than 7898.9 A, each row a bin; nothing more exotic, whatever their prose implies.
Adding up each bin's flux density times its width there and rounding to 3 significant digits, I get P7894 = 12.1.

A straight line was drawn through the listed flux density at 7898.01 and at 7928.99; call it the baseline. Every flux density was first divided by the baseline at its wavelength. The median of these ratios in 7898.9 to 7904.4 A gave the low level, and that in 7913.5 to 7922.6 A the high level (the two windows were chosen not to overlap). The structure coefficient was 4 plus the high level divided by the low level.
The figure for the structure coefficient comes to 5.04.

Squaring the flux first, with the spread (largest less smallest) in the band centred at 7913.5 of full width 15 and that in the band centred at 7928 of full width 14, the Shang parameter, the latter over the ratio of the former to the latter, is 0.033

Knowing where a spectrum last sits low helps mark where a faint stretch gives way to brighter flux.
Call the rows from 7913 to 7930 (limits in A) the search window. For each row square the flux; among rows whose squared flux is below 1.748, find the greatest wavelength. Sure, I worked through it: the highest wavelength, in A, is 7928.99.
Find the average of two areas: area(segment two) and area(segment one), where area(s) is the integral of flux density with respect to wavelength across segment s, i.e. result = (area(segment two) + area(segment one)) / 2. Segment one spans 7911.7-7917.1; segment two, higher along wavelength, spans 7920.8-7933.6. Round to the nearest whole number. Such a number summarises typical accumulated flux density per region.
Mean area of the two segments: 12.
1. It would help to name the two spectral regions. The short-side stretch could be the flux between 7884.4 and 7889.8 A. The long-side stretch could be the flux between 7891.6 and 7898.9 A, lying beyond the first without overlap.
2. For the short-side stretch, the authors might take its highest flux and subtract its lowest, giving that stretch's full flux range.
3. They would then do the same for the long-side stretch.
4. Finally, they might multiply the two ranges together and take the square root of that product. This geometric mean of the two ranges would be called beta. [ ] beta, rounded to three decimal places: 0.035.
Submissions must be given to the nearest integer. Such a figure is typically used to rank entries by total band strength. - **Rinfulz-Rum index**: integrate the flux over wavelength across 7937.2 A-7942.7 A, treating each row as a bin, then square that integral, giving 50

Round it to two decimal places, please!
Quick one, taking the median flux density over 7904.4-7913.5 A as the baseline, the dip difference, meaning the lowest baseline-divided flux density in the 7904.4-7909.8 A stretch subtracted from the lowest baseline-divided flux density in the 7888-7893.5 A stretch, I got -0.01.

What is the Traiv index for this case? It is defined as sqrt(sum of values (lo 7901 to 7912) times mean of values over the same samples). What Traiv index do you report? 3.233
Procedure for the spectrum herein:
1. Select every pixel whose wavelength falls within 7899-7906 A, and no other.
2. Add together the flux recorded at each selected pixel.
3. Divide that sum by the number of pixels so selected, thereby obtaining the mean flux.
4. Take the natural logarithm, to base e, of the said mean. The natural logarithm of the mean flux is 0.267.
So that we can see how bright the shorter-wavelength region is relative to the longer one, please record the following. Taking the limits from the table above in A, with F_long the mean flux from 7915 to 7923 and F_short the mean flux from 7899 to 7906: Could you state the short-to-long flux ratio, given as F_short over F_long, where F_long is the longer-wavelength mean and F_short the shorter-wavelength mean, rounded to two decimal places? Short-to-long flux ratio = 1.00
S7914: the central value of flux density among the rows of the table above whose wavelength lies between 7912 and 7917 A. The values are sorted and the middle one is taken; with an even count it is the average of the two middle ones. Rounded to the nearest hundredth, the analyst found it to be 1.32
